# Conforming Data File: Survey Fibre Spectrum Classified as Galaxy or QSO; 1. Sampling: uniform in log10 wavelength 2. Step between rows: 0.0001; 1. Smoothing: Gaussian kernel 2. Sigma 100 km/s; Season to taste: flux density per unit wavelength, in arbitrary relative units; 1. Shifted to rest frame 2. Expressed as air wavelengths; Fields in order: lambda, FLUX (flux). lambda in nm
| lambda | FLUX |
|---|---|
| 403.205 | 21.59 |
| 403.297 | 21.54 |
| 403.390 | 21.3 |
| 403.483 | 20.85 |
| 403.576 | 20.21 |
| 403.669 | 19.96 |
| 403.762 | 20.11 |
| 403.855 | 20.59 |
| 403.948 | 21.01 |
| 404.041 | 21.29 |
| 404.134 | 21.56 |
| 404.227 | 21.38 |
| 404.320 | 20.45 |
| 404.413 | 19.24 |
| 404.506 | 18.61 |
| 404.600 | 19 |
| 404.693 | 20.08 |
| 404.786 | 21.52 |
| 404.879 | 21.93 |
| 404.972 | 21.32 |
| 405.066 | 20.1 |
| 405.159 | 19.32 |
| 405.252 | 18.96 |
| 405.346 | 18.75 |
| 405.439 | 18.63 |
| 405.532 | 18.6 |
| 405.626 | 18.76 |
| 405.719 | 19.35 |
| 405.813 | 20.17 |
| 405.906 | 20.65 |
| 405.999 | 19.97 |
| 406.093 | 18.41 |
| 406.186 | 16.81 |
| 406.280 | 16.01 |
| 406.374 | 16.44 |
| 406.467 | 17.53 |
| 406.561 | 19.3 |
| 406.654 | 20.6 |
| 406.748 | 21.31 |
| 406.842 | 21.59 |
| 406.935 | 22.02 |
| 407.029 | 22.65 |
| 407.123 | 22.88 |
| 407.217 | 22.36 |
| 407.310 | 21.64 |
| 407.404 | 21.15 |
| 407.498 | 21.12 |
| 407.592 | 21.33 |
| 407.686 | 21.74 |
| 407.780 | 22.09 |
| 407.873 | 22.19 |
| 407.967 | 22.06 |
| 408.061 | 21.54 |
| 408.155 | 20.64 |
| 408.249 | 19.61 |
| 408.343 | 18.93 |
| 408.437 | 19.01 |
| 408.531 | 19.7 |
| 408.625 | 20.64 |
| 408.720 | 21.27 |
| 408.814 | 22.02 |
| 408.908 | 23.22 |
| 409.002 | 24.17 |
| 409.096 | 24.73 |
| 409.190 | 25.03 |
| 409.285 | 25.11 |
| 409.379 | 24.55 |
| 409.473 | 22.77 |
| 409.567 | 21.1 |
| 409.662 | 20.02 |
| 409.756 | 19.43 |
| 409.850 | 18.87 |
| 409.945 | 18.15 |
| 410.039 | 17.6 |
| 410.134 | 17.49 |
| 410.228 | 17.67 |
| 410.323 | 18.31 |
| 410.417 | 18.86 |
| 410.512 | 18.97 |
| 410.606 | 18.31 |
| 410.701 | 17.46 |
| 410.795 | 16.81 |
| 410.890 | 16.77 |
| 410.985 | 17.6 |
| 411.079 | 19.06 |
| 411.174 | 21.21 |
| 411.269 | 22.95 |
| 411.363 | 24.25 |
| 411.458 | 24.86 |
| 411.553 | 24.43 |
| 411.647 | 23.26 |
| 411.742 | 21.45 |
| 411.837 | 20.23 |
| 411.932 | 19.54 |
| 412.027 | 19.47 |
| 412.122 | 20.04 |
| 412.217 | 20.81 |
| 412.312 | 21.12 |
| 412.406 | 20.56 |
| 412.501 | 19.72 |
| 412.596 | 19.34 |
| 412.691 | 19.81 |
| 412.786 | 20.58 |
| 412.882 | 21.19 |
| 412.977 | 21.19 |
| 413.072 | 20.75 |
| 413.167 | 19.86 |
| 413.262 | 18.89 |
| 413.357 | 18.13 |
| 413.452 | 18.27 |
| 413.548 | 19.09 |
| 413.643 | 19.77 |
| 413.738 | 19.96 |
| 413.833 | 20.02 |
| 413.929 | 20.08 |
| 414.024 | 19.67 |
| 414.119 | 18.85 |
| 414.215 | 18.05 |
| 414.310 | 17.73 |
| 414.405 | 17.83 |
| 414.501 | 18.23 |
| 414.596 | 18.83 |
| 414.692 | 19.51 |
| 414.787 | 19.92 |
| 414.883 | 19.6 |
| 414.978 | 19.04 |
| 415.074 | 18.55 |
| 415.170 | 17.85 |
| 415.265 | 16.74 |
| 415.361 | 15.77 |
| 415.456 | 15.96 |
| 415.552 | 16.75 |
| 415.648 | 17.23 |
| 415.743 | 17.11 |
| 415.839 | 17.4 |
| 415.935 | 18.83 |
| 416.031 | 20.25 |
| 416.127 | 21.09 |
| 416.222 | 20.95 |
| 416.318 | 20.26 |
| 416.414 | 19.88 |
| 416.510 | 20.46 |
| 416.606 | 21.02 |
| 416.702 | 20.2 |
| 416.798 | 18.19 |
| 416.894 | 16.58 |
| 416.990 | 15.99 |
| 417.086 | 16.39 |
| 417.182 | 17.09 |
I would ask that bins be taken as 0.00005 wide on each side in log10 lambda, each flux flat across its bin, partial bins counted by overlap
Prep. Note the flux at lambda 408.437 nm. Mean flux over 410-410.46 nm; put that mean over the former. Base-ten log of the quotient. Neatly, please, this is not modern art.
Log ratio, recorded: -0.024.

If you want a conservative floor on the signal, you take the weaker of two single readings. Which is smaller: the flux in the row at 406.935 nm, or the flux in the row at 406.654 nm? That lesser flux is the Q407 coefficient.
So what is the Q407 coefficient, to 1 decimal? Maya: 20.6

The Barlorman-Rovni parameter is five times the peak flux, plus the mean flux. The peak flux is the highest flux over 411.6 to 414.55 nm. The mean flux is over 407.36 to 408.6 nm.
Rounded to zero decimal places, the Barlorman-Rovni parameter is 137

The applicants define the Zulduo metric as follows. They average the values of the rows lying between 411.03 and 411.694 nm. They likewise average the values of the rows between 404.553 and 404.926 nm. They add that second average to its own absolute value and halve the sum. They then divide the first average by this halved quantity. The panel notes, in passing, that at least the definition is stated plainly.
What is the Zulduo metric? 1.11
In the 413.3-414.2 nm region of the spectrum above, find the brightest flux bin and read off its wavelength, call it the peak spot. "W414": 413.929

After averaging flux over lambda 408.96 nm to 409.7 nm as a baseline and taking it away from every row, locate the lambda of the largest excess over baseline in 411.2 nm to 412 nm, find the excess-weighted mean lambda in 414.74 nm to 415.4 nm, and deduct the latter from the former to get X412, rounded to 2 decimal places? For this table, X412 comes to -3.67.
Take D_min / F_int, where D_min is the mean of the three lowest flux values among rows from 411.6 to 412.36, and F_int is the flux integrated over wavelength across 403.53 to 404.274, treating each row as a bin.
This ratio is 1.27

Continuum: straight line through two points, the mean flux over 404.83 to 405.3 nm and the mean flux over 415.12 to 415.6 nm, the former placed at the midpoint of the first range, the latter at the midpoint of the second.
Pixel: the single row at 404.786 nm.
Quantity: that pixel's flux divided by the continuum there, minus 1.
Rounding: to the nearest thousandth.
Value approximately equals 0.054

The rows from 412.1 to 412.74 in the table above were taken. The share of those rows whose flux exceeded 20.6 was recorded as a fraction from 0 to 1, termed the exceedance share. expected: 0.3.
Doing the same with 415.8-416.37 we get 0.3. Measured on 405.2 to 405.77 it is 0.0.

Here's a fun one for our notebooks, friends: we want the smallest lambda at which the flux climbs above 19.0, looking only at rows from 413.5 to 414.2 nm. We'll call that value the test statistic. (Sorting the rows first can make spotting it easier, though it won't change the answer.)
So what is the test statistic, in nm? 413.548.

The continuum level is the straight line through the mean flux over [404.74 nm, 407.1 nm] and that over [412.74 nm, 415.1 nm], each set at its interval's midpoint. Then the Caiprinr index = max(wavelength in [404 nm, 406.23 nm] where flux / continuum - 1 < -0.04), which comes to 406.186 nm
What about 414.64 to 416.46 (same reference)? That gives 415.839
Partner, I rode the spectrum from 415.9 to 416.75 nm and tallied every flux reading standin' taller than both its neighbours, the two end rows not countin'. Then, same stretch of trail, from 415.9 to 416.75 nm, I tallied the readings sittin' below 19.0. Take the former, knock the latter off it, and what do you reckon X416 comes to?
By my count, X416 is 1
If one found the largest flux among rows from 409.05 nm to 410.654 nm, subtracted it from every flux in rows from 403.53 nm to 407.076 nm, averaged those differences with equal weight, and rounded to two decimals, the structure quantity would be -5.26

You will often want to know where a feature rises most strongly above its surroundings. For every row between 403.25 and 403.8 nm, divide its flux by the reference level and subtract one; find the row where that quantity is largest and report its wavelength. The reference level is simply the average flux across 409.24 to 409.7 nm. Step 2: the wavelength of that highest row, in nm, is 403.297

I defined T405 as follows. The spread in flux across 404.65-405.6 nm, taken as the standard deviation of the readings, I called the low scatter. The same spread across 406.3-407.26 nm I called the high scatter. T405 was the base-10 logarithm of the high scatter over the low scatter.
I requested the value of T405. 0.24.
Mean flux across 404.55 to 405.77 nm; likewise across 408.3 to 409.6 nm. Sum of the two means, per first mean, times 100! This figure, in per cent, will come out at 213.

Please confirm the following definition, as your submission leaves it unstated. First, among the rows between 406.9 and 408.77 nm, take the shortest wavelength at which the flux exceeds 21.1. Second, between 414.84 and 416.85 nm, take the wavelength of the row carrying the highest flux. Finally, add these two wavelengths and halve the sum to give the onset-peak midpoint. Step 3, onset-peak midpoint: 411.53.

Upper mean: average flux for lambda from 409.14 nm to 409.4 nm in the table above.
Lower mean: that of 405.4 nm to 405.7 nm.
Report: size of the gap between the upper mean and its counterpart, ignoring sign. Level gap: 6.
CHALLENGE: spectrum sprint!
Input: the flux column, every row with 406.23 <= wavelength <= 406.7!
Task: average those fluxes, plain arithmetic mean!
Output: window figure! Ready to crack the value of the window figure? 18.0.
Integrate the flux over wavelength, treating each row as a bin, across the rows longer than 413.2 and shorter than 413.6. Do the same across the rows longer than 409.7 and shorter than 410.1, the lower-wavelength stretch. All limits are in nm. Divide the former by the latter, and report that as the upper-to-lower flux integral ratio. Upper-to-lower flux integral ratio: 1.01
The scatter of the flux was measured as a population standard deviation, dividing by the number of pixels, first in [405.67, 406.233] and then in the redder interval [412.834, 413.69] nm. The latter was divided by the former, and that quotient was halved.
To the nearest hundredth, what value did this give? 0.43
